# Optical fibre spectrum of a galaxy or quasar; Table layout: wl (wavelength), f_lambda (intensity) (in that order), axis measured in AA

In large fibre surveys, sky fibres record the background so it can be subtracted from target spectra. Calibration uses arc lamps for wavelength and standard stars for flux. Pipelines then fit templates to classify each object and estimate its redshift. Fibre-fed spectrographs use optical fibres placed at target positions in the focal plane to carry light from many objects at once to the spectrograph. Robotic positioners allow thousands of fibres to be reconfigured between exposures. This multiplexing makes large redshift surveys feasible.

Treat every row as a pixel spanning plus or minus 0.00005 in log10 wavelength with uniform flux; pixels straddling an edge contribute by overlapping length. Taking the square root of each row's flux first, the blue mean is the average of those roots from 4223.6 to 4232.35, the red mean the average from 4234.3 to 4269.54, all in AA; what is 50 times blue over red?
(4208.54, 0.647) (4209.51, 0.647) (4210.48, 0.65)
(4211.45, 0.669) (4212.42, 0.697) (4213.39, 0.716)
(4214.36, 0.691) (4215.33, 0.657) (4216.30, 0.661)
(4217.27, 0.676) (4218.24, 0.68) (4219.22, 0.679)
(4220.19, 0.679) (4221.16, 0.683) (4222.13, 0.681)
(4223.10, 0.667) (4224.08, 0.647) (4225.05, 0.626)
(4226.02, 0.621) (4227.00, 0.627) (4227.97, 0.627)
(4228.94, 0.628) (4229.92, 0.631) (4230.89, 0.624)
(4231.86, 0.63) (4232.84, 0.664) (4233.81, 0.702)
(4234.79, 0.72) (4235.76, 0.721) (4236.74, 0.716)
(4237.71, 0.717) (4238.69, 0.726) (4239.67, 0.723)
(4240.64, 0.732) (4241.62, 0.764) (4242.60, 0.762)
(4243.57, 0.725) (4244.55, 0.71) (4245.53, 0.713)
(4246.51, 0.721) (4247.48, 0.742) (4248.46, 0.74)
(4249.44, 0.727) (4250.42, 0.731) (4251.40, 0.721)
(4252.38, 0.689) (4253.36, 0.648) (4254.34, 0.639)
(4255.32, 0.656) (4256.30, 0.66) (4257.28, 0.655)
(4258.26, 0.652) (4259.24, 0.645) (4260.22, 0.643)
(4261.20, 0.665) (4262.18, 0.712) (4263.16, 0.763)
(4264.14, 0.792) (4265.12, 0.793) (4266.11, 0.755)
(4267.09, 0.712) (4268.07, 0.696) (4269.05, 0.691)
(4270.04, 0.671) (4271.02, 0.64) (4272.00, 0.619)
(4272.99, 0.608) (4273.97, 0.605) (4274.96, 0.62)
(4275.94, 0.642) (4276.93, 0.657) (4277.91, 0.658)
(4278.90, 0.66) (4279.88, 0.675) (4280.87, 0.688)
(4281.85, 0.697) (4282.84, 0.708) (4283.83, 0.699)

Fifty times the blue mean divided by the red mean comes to 47.1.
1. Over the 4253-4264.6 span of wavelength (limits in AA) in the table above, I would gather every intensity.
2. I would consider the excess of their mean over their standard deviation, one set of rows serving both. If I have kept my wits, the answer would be 0.63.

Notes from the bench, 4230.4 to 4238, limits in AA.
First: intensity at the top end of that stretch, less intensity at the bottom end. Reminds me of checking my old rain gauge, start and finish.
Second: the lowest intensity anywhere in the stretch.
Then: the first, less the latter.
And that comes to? -0.53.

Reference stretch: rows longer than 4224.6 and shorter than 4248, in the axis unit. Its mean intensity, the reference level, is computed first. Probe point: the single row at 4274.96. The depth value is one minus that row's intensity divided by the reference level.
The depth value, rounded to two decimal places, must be 0.10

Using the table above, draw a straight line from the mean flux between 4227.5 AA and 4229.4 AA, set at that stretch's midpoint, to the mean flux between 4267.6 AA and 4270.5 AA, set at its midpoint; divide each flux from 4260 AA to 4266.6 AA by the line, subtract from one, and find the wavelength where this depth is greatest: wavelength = 4260.22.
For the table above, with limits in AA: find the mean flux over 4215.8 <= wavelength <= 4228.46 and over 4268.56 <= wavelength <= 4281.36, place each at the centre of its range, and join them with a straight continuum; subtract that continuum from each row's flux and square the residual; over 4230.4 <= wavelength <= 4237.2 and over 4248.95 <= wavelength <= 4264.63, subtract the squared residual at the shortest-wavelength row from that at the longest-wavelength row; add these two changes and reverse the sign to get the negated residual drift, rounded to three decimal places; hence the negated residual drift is -0.017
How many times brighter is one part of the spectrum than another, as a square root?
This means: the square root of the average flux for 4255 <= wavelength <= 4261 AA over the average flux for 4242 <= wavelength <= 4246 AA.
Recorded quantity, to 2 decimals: 0.95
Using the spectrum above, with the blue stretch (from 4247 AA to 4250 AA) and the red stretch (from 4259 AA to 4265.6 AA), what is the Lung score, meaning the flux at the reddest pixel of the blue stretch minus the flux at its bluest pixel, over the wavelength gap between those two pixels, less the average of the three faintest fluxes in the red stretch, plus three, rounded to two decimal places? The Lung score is 2.34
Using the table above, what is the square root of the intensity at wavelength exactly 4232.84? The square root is 0.815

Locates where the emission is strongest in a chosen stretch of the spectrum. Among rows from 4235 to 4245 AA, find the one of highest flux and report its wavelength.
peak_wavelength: 4241.62 AA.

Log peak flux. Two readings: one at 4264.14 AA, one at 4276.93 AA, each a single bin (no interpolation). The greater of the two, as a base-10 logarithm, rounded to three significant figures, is -0.101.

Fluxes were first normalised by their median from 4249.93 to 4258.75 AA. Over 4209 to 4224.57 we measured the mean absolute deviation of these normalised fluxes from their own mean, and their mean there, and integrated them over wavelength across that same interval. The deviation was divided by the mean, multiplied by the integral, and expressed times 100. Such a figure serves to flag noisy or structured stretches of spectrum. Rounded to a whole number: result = 35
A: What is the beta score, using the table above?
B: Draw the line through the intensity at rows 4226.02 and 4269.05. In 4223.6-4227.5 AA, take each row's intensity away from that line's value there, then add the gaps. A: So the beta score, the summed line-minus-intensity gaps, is -0.04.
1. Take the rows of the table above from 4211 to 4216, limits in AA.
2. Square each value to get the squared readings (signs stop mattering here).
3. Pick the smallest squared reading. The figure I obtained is 0.432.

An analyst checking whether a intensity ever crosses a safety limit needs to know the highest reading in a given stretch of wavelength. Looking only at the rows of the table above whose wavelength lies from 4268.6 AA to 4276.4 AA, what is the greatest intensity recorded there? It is 0.691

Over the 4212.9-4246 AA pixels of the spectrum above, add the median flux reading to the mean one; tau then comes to 1.36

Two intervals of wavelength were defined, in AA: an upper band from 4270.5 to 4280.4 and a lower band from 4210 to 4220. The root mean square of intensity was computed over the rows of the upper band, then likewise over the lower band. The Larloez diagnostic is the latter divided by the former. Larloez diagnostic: 1.06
